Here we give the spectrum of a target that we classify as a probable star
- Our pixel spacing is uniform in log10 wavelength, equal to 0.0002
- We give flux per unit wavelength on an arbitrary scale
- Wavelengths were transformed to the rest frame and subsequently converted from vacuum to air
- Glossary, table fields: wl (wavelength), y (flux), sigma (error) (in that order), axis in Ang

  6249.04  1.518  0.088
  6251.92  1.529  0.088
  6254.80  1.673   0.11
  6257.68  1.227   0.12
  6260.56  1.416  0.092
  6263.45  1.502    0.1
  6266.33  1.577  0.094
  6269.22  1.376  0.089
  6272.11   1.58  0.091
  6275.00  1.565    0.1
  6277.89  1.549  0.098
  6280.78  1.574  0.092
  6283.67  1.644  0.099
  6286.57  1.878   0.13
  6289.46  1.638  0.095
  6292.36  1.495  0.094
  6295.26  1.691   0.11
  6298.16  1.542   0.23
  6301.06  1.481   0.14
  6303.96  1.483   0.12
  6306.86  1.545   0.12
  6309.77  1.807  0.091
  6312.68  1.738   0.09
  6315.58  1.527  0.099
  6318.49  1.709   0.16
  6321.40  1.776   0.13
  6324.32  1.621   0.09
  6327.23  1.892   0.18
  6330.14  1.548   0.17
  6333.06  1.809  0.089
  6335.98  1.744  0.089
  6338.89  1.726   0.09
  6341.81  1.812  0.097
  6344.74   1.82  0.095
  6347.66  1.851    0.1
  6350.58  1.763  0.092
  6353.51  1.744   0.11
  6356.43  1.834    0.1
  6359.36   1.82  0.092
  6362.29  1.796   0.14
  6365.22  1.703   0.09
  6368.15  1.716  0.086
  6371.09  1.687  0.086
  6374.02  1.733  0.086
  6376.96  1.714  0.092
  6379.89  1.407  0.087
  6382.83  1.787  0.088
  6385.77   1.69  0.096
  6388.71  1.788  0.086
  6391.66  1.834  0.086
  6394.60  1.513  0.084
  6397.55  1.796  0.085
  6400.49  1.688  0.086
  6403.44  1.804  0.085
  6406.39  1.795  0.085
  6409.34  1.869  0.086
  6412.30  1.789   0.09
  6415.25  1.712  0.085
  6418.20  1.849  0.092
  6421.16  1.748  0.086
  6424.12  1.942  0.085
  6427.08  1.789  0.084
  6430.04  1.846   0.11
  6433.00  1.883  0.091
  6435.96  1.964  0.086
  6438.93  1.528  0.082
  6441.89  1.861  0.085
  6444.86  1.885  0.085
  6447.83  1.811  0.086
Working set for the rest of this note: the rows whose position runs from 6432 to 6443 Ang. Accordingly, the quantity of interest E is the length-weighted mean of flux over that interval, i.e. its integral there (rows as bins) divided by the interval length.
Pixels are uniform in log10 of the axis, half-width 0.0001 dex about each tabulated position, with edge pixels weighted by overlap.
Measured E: 1.80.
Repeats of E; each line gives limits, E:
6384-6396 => 1.71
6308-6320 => 1.69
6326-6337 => 1.75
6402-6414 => 1.81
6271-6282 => 1.57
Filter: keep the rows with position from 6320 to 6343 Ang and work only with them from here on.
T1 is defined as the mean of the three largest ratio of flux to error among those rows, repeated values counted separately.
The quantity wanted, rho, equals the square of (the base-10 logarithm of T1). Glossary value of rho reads 1.68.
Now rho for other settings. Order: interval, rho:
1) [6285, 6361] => 1.69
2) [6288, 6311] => 1.56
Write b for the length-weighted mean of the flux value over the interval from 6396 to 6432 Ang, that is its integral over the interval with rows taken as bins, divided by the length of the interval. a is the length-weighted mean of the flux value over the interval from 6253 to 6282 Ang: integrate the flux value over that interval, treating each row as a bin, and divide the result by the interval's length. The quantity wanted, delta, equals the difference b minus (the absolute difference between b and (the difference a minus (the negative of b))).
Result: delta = 0.30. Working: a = 1.50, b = 1.80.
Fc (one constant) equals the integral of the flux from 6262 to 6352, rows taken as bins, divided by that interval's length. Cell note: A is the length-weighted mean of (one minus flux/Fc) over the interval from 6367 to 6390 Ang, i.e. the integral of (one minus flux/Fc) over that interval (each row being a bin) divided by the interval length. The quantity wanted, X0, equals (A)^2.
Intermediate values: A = -0.02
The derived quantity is 0.000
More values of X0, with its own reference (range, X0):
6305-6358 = 0.002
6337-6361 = 0.007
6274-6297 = 0.000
